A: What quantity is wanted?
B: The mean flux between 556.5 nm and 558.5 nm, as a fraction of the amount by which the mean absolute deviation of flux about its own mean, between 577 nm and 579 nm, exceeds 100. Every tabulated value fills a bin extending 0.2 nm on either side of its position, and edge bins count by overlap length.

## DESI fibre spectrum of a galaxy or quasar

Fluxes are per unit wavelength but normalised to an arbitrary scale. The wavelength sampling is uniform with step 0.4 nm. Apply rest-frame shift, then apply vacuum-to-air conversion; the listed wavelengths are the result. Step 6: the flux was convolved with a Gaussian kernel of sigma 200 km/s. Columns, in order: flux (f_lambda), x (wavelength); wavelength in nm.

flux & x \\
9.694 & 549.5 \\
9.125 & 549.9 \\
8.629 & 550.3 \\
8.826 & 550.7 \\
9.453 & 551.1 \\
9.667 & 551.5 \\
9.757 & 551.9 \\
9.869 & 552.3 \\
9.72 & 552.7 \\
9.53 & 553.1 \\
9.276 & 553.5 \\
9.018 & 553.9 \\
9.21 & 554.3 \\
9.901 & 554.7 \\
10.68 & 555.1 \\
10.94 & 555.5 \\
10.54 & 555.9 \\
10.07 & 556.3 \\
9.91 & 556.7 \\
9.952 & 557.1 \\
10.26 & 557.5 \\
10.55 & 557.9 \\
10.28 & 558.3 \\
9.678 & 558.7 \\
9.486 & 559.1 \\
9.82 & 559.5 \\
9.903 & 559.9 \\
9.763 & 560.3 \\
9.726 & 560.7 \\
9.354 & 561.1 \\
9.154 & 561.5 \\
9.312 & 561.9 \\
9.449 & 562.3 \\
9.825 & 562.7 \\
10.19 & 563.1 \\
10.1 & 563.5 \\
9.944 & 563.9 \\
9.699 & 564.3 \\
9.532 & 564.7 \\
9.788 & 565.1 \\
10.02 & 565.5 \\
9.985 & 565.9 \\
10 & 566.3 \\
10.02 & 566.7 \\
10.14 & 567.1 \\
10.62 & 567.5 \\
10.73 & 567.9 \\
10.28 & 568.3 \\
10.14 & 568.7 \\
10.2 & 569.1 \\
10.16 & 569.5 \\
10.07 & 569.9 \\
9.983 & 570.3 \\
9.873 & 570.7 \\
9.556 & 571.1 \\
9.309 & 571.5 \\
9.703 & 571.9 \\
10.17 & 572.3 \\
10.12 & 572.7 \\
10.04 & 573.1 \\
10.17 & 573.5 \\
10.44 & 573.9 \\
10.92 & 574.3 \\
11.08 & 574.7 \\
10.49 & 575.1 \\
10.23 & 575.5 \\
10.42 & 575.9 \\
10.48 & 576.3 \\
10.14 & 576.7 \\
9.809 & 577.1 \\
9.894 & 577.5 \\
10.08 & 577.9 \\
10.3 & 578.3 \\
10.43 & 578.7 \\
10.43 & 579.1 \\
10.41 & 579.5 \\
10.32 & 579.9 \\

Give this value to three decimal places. -0.102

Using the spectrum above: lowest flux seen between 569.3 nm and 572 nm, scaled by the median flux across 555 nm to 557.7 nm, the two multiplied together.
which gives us 96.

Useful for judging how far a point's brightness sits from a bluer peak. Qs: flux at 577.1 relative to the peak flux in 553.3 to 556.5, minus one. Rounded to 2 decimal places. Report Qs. -0.10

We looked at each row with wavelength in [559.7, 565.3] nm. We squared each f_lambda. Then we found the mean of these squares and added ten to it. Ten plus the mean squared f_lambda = 104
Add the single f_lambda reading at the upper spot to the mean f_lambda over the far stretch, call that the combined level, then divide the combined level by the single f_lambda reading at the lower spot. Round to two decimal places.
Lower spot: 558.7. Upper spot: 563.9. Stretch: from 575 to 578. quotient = 2.08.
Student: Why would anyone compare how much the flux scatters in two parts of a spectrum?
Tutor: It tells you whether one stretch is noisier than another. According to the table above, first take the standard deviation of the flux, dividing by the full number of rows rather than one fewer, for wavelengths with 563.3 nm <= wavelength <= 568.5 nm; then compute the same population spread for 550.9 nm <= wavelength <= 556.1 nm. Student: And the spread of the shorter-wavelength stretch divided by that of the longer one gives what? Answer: 1.8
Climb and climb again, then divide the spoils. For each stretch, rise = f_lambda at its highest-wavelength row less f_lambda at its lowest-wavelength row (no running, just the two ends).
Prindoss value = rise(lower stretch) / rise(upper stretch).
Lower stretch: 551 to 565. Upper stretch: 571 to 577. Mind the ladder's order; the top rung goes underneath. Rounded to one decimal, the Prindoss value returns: 0.1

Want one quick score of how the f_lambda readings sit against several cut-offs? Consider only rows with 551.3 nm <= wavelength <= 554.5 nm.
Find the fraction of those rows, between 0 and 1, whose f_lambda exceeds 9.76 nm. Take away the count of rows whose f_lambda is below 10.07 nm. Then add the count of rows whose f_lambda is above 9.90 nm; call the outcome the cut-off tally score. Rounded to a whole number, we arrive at -8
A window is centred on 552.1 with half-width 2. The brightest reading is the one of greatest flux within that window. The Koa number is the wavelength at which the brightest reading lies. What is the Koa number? 552.3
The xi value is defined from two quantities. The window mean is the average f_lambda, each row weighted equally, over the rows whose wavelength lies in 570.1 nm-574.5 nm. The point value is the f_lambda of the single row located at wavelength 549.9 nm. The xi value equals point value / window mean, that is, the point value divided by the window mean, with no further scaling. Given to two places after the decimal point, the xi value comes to 0.91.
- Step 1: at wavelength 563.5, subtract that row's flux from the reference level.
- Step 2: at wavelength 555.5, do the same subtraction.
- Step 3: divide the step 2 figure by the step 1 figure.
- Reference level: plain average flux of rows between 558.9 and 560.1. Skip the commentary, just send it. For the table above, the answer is 3.3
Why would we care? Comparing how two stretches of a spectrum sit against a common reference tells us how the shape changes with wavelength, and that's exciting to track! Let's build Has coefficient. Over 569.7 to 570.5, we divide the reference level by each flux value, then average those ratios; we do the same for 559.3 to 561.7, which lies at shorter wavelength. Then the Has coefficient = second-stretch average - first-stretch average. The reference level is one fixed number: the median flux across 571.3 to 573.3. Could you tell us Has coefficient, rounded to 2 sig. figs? 0.043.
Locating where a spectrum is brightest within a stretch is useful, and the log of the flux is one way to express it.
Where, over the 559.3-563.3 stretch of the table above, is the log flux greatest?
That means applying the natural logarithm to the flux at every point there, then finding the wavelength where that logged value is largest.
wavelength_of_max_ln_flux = 563.1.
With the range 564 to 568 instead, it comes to 567.9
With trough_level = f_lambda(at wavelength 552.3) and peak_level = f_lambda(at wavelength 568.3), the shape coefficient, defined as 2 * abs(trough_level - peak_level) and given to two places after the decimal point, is 0.82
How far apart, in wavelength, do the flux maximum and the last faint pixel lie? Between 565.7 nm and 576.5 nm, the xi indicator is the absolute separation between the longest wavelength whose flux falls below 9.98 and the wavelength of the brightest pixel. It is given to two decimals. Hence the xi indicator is 2.80 nm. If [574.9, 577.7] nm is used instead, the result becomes 2.40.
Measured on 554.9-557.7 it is 1.60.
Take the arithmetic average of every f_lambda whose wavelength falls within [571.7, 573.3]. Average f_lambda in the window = 10.0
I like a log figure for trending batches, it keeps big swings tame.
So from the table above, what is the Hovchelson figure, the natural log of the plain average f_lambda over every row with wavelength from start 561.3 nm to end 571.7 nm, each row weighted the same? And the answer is 2.30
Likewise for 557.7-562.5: 2.27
